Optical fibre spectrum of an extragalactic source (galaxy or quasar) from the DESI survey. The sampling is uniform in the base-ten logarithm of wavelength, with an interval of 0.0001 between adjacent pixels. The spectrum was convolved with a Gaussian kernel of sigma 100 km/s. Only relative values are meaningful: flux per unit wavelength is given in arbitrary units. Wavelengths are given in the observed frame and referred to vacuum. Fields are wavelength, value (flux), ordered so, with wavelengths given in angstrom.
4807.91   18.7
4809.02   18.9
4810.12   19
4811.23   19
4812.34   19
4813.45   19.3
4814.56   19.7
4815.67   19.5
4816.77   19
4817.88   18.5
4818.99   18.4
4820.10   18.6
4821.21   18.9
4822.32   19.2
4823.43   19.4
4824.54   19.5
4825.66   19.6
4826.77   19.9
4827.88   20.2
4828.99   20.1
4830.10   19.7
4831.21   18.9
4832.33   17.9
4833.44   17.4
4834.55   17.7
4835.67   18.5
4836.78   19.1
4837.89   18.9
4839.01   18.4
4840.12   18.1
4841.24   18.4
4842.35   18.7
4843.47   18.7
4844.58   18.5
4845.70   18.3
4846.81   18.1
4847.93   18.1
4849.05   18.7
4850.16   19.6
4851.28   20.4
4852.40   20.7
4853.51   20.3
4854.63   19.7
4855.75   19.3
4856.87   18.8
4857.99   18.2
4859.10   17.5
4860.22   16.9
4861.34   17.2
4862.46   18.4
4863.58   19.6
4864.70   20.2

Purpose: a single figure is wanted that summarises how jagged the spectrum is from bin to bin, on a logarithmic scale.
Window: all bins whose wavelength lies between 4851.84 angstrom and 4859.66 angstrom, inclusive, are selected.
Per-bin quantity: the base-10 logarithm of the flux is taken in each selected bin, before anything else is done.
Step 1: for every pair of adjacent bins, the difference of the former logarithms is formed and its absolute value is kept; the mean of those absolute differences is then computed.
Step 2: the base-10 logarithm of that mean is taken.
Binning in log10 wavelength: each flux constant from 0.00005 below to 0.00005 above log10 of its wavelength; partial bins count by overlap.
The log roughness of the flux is -1.9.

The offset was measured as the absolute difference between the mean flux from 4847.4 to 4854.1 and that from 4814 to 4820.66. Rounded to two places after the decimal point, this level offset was 0.68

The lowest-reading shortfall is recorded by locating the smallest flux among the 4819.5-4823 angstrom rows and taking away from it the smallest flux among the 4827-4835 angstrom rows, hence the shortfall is 1.2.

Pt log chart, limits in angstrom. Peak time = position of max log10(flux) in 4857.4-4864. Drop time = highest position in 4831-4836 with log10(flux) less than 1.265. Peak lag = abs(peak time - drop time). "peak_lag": 29.0 angstrom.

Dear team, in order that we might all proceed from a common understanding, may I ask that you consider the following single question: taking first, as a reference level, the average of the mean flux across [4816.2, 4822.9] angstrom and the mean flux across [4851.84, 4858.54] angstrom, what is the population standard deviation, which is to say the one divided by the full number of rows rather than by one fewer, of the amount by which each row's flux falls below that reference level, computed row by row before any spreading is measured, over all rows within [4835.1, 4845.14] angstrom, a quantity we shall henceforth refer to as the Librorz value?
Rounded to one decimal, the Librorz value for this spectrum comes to 0.3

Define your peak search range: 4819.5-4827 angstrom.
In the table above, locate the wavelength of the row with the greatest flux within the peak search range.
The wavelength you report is 4826.77 angstrom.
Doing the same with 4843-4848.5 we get 4843.47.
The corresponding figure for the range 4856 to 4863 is 4856.87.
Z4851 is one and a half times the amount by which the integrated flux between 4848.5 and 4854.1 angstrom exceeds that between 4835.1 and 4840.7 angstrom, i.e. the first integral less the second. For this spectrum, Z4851 12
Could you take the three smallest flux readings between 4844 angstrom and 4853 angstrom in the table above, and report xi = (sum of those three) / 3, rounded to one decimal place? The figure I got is 18.2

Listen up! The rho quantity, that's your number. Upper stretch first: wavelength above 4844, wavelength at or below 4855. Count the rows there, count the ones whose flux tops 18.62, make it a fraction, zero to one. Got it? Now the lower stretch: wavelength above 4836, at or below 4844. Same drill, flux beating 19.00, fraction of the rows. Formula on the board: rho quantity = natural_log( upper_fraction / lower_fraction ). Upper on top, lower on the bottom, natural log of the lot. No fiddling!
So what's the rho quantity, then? 1.4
